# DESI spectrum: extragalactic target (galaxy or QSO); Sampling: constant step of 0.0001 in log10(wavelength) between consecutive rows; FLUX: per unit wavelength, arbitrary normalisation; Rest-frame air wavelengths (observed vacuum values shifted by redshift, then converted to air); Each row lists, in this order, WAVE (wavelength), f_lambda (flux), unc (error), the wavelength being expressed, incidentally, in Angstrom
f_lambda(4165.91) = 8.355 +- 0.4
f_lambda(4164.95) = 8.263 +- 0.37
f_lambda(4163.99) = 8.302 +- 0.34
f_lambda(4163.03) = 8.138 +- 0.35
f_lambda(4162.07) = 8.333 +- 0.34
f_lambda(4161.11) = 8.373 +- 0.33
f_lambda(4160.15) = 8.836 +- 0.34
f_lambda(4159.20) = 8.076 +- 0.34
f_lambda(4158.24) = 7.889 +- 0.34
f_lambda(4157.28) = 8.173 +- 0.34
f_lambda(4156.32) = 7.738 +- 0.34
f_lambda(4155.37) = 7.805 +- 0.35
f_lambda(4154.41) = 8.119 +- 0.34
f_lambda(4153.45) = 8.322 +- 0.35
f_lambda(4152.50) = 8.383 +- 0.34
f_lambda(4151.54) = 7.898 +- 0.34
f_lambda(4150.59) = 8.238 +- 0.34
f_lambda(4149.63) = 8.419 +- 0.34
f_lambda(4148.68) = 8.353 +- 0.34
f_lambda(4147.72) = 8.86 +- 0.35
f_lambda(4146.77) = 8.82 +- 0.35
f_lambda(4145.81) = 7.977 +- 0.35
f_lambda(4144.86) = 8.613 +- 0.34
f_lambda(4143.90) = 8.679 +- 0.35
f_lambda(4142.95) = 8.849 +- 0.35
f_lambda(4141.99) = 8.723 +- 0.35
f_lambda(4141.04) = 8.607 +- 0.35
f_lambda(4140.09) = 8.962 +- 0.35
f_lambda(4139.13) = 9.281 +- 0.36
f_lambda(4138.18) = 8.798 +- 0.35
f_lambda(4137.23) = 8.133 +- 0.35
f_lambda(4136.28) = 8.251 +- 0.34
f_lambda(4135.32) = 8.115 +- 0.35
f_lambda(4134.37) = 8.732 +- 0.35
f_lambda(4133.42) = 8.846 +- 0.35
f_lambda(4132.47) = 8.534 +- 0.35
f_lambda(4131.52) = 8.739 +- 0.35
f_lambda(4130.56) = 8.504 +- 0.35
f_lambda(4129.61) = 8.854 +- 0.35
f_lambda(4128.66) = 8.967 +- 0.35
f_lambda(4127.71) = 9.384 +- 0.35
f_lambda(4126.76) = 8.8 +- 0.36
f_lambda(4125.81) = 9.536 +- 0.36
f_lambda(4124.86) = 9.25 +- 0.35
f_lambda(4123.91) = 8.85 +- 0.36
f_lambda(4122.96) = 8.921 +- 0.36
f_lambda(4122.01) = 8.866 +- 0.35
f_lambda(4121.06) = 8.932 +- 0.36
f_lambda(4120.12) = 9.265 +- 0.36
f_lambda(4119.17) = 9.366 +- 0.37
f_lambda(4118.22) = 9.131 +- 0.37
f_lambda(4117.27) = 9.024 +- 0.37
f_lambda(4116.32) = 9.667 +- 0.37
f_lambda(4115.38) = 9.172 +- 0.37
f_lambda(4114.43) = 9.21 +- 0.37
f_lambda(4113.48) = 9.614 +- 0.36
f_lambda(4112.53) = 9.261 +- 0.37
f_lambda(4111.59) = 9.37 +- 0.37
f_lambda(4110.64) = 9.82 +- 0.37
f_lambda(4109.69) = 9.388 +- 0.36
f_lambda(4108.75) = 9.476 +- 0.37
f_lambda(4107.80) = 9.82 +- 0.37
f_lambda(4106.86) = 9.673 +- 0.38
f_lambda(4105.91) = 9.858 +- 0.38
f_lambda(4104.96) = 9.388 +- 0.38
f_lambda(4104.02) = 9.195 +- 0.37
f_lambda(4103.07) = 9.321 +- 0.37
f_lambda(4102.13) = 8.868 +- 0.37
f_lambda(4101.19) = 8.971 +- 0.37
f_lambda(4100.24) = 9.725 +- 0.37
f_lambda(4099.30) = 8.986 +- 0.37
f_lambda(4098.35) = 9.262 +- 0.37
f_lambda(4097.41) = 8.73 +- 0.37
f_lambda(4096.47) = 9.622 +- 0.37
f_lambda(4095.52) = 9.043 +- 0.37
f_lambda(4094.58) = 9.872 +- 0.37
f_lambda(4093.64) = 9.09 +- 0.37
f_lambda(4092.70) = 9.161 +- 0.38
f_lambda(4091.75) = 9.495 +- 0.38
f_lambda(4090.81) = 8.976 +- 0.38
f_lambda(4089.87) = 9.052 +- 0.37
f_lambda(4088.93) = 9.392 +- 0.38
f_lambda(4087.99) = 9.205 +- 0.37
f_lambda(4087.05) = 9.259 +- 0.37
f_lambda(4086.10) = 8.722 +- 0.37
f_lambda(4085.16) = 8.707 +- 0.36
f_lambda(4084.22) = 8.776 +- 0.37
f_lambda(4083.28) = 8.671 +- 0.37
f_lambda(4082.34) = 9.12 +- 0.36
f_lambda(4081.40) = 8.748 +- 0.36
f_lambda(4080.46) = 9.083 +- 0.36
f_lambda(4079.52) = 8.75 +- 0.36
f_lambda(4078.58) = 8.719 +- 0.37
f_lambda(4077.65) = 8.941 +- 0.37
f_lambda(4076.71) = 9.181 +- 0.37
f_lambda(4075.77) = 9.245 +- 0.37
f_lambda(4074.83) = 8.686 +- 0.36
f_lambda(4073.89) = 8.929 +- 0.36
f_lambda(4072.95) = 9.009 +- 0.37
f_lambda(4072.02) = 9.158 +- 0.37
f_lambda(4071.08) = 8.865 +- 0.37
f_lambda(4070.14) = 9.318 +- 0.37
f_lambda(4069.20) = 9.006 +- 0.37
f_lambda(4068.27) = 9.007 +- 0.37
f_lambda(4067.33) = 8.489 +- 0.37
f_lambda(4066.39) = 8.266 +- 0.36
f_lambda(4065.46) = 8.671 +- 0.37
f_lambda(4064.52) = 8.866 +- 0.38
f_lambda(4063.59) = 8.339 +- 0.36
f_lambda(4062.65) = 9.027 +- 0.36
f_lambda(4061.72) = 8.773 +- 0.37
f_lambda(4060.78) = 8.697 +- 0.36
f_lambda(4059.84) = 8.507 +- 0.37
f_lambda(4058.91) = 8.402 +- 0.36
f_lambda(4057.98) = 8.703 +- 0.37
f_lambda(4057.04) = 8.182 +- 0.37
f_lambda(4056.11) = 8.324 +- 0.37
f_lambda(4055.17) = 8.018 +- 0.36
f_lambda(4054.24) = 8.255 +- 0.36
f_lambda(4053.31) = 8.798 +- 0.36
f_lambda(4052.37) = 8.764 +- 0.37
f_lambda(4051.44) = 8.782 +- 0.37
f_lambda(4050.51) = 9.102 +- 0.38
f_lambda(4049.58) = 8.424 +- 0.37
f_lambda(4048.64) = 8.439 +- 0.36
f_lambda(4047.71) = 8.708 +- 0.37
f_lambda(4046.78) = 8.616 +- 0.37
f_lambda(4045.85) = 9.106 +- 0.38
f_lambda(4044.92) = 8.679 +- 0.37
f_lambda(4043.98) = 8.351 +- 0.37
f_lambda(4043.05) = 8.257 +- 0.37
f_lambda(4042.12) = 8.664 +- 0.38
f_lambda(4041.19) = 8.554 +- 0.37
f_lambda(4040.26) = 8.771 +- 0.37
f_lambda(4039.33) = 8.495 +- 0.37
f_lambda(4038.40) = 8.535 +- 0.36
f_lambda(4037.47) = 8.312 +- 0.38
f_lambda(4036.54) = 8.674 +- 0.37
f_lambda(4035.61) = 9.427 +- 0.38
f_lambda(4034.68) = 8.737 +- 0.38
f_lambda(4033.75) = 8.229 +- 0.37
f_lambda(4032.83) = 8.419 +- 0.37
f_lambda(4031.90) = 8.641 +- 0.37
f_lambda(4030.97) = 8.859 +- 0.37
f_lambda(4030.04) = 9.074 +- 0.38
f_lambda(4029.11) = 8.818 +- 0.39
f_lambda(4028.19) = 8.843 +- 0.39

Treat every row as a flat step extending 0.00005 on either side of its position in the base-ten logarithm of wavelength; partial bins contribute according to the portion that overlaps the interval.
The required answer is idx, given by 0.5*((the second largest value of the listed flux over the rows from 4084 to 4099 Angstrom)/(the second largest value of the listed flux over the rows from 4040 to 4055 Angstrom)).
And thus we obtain 0.53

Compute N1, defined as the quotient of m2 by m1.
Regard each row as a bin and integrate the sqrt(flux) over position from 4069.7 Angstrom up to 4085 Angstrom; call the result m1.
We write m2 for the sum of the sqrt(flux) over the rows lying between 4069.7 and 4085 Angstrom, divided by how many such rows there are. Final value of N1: 0.0654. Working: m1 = 45.8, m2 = 2.99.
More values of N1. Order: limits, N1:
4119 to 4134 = 0.0667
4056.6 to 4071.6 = 0.0667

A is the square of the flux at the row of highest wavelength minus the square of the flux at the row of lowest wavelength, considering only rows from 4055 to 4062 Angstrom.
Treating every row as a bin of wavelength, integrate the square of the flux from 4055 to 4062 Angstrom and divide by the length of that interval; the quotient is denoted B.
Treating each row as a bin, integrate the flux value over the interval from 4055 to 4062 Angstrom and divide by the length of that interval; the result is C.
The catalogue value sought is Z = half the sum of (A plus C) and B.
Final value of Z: 46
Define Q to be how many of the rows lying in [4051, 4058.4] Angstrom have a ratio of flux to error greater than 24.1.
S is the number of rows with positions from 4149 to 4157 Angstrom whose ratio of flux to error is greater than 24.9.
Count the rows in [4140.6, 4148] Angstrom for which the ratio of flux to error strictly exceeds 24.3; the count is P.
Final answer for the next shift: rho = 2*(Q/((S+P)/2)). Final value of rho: 1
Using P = 7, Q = 1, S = 0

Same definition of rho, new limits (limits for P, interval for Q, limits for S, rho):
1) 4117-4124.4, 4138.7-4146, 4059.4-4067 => 3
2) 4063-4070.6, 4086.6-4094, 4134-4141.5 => 4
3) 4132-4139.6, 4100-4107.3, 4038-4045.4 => 6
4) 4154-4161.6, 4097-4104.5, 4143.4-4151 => 5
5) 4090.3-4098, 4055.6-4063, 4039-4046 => 2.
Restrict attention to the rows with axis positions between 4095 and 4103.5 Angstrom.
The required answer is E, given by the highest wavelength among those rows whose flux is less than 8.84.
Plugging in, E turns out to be 4097.41 Angstrom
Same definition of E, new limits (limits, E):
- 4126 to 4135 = 4134.37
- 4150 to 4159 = 4158.24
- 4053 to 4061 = 4060.78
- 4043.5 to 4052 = 4051.44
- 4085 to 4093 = 4086.10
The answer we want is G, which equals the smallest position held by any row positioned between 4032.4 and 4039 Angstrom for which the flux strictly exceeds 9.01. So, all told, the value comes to 4035.61 Angstrom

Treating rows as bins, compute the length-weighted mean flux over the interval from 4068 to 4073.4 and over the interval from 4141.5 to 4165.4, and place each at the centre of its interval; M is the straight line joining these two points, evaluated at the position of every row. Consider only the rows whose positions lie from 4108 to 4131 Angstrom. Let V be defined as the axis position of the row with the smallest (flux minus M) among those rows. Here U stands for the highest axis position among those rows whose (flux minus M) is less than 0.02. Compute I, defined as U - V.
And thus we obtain 0.0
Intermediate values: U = 4130.56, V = 4130.56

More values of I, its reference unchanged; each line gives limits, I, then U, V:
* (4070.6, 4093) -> 11.3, 4086.10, 4074.83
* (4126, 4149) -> 2.9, 4148.68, 4145.81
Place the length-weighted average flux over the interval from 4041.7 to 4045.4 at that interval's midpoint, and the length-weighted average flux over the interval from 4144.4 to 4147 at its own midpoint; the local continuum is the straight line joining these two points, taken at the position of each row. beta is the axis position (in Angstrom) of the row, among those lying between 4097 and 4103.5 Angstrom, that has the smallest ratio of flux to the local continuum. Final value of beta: 4097.41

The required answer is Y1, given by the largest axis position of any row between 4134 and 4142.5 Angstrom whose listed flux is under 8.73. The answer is 4141.99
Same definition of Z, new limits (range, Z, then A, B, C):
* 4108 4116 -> 46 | -6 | 89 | 9.4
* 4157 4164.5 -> 39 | 2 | 68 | 8.3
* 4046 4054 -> 44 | 3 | 76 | 8.7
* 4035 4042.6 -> 35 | -14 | 75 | 8.7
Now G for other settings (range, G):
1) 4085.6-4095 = 4087.05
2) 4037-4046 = 4045.85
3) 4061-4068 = 4062.65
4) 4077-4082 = 4080.46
